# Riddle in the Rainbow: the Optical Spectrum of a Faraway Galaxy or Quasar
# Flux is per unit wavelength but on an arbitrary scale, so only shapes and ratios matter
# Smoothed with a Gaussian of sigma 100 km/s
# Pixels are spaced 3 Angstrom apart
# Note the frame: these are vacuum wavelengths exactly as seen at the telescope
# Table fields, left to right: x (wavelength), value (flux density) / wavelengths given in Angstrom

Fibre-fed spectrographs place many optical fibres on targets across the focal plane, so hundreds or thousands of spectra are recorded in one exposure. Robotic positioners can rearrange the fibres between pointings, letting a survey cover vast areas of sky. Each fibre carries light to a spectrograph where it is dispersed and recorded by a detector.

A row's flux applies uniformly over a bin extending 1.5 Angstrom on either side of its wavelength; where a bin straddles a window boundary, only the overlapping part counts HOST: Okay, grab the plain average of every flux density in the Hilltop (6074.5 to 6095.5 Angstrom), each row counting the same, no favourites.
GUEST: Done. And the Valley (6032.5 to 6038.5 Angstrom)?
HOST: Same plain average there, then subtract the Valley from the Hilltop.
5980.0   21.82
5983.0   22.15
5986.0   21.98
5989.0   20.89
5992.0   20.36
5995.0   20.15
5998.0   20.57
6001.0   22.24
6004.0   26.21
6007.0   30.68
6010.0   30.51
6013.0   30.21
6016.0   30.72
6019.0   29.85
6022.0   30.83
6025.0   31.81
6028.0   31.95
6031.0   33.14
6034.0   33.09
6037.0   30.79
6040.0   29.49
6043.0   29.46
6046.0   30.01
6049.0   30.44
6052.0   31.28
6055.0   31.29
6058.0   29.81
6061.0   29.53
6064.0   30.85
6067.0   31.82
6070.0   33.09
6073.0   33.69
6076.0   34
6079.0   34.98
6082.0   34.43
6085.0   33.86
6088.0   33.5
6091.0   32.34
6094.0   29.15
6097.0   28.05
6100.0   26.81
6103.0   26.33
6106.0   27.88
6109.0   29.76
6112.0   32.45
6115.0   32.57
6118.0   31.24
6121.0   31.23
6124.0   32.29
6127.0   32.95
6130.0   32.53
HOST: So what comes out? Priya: 1.2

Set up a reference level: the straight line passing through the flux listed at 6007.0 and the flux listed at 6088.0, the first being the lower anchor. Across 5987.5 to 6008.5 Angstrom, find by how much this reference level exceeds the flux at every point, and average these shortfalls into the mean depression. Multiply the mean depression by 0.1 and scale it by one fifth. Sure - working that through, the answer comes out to 0.147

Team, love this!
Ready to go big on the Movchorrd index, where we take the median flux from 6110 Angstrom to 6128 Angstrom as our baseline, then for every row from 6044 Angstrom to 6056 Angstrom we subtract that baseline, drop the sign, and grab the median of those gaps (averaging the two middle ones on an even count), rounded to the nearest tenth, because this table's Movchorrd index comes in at 1.5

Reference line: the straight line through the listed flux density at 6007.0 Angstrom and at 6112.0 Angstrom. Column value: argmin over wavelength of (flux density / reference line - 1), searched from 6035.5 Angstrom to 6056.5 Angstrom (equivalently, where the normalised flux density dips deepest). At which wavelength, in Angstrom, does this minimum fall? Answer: 6043.0 Angstrom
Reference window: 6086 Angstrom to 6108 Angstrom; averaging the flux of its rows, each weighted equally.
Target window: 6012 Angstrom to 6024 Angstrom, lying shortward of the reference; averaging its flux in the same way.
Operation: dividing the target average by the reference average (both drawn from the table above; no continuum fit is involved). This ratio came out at 1.04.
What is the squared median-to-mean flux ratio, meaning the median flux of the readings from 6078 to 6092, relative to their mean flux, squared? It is 1.002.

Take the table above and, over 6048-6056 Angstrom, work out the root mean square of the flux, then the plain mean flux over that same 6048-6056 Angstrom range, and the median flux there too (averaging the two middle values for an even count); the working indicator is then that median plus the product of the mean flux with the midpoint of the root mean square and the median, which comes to 997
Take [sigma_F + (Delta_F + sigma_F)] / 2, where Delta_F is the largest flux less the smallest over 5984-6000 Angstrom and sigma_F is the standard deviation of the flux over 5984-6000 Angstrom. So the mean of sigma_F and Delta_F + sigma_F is 1.6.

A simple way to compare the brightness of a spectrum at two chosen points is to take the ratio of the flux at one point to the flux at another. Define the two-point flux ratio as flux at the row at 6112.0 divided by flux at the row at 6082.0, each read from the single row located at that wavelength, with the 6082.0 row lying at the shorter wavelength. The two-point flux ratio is 0.94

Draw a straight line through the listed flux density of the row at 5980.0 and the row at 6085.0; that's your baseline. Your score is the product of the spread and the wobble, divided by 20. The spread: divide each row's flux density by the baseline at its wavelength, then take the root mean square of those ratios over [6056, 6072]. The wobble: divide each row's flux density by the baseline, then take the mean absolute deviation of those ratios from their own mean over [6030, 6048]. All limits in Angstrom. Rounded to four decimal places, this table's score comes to 0.0033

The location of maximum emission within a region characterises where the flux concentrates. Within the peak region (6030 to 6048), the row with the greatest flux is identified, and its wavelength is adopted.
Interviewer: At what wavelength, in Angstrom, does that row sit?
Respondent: 6031.0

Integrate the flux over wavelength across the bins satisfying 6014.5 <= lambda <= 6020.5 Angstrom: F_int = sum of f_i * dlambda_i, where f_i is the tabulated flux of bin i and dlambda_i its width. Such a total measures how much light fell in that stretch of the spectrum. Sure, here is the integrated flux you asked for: 182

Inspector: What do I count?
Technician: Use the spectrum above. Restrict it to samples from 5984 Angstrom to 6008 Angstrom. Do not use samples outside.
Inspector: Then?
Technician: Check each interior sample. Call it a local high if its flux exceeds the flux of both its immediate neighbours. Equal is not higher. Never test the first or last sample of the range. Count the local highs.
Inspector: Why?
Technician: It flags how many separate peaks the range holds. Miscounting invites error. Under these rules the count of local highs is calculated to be 0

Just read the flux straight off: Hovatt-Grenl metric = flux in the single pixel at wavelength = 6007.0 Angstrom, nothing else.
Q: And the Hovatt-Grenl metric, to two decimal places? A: 30.68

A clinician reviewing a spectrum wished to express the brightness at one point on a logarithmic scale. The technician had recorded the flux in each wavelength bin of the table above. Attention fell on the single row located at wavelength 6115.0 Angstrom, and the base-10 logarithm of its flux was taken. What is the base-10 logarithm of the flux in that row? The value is 1.51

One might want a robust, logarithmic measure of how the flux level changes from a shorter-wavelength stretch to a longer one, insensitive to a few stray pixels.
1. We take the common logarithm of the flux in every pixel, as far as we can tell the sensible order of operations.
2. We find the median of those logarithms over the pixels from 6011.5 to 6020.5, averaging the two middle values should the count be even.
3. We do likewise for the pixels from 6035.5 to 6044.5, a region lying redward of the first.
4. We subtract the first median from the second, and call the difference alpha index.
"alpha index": -0.010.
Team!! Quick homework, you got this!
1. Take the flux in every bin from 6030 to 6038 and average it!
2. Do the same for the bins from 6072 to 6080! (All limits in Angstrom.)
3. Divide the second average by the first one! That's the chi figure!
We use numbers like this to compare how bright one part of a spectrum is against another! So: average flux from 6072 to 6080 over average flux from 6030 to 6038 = 1.06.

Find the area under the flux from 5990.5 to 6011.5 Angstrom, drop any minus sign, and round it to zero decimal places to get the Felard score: 512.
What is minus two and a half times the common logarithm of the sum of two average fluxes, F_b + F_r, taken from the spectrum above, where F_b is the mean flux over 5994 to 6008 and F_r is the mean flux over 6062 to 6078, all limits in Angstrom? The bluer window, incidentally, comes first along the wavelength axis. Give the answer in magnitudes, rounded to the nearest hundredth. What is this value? -4.38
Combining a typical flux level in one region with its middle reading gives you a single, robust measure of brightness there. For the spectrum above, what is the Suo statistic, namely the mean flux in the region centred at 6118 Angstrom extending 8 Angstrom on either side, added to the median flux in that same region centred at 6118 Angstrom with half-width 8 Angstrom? 64.2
